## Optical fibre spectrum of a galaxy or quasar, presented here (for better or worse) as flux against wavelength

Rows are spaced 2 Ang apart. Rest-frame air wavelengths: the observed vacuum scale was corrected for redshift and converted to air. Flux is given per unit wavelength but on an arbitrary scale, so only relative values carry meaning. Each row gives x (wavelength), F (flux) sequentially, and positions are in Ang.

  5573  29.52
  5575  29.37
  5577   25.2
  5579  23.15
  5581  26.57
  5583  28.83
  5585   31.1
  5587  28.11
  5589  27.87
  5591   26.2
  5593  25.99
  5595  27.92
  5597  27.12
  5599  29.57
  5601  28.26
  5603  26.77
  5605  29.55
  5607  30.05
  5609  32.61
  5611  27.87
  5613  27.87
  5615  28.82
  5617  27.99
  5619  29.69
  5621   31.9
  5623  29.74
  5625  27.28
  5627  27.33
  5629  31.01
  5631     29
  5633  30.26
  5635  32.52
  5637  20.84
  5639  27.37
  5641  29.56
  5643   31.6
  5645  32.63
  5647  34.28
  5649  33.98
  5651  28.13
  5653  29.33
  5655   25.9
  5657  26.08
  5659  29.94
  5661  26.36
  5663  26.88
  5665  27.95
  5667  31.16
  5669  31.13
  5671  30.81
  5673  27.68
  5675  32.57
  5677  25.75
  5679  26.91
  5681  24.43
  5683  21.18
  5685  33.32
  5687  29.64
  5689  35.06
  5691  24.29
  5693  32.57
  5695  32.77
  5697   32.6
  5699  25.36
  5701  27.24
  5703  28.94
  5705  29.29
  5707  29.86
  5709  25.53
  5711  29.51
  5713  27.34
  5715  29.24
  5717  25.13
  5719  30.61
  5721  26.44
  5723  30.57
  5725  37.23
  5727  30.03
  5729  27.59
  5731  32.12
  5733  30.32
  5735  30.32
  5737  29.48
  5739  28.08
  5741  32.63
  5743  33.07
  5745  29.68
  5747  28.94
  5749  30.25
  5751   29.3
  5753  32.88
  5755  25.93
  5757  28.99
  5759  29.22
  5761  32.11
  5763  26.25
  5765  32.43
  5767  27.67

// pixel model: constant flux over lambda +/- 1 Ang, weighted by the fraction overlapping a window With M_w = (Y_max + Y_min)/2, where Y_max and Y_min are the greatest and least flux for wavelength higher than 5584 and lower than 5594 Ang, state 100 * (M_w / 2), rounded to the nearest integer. 1427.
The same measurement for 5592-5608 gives 1401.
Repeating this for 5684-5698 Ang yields 1484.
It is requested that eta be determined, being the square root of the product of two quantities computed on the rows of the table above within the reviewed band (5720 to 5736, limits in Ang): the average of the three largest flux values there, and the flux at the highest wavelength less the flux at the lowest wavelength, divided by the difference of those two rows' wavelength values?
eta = 3.0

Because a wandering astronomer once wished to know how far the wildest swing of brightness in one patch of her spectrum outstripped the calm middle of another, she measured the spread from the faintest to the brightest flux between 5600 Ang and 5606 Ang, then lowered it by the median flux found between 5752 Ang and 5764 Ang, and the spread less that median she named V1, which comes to -26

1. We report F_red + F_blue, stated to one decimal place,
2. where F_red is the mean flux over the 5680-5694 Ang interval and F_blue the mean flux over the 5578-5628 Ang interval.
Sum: 57.0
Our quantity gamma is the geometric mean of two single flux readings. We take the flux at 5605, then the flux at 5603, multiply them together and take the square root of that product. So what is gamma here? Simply 28.1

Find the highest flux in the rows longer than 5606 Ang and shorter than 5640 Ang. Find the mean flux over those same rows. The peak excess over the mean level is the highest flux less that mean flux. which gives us 3.66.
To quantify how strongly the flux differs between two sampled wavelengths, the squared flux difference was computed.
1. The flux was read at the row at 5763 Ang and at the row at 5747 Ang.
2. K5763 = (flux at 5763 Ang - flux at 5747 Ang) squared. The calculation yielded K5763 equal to 7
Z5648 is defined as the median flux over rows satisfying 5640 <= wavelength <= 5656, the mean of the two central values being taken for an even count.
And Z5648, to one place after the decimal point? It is 30.6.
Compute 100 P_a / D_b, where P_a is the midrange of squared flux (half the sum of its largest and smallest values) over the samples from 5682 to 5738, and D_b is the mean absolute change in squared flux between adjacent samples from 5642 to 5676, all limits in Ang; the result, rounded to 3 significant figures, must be 726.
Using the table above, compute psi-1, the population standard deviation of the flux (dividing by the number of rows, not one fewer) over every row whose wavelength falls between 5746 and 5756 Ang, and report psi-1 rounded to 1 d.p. 2.2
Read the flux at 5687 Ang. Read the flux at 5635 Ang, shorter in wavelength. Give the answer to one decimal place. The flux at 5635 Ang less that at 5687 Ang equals 2.9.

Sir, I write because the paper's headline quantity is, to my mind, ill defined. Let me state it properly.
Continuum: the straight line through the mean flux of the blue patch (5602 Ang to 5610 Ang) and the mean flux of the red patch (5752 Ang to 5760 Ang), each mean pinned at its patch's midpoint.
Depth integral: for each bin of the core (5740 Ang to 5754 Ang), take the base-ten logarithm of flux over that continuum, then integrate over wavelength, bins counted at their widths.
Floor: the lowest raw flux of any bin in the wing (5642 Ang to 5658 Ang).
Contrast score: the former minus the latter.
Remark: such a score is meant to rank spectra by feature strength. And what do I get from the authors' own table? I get -25.6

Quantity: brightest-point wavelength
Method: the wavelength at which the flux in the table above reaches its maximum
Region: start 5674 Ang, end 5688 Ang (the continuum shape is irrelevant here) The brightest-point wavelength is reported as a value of 5685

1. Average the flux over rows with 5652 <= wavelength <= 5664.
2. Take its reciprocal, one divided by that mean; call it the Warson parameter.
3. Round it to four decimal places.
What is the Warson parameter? 0.0365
